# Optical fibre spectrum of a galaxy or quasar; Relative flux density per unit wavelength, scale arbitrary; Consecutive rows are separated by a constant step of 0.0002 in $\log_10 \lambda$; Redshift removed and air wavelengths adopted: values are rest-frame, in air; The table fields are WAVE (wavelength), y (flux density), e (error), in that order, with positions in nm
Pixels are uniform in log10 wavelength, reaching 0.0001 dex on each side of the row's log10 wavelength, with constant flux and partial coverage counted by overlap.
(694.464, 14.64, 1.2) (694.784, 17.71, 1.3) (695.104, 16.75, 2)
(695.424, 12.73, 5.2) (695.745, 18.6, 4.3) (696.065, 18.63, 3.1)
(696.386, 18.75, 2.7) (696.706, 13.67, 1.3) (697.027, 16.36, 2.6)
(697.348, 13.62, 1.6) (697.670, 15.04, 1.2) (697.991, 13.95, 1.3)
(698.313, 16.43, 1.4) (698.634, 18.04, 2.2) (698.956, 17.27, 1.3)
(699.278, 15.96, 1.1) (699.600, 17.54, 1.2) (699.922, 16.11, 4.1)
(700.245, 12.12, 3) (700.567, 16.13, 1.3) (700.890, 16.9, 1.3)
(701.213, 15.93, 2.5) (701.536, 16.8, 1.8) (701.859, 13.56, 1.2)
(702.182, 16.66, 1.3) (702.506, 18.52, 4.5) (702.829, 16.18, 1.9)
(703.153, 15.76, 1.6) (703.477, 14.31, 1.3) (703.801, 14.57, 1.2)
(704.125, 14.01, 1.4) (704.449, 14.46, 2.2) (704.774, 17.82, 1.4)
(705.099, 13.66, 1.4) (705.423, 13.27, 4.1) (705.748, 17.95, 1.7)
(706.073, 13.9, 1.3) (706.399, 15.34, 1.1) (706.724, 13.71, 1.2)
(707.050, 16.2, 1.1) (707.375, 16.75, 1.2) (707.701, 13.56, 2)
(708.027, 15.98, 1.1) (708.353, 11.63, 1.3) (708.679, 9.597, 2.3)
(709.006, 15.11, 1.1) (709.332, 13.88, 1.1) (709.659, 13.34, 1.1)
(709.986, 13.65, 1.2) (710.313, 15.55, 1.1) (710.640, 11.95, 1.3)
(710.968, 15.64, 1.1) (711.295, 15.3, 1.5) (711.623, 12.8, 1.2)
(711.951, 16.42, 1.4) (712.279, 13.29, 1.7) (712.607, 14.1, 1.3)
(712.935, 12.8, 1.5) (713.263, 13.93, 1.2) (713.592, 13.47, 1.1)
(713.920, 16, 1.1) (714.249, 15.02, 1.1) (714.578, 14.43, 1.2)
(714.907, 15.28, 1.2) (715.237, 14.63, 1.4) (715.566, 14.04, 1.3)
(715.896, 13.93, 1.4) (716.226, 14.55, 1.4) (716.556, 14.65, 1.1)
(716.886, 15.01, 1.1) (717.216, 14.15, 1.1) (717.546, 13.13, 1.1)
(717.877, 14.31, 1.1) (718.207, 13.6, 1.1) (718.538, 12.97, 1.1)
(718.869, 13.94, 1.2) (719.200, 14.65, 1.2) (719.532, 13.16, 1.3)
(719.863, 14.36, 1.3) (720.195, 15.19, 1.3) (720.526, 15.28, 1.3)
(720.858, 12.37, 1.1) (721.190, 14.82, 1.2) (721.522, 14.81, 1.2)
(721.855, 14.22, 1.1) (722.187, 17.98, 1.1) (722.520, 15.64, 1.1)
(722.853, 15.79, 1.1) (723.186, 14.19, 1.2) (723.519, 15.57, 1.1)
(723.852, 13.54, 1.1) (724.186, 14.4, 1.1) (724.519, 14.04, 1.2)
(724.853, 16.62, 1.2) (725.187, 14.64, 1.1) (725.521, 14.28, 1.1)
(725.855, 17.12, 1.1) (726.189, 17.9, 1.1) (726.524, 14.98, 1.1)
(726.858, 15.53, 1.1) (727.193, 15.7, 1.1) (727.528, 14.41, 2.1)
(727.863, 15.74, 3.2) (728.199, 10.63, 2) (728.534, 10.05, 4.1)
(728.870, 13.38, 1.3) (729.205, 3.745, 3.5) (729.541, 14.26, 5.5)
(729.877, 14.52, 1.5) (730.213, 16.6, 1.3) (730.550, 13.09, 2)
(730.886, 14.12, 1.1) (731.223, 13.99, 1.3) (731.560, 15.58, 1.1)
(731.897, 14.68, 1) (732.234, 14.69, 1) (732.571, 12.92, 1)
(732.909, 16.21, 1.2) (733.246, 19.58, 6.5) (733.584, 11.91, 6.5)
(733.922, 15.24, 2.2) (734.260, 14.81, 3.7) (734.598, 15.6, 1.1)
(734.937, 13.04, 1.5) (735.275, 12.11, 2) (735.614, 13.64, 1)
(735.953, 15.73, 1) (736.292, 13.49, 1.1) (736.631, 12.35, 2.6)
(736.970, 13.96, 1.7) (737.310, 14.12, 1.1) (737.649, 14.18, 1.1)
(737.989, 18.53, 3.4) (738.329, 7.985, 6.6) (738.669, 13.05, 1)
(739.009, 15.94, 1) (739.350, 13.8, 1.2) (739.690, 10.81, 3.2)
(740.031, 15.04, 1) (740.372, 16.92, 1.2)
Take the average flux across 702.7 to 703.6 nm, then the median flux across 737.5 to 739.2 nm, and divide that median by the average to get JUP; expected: 0.92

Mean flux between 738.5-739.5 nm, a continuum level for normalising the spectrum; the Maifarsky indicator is 14.3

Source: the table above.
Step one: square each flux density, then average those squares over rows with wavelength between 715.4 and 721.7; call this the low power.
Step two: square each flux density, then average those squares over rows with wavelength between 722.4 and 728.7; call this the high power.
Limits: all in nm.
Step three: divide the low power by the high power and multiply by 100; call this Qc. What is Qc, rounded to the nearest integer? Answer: 91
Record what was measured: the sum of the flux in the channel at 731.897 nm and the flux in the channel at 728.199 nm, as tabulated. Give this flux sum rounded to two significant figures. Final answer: 25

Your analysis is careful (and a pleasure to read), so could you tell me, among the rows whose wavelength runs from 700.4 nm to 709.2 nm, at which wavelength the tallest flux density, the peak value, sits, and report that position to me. 702.506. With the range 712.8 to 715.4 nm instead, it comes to 713.920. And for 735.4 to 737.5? 735.953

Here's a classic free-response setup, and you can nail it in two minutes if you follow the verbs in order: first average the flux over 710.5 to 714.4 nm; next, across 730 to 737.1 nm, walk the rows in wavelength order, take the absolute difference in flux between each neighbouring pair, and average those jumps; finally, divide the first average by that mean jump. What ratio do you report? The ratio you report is 7.1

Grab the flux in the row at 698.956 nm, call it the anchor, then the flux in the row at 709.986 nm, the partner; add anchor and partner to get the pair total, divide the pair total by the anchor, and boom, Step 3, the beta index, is 1.79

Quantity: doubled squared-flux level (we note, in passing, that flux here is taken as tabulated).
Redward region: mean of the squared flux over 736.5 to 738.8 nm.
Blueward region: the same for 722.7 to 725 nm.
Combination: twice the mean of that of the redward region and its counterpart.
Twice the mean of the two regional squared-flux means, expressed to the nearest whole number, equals 412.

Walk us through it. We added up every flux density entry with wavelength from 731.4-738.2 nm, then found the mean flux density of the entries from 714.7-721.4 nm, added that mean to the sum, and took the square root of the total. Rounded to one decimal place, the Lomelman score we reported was 17.5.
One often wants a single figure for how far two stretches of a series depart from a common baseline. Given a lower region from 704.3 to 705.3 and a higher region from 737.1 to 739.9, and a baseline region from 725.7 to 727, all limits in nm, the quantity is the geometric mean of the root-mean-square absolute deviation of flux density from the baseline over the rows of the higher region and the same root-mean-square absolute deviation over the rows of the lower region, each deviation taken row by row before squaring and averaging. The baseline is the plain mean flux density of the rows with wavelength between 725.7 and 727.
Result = 2.9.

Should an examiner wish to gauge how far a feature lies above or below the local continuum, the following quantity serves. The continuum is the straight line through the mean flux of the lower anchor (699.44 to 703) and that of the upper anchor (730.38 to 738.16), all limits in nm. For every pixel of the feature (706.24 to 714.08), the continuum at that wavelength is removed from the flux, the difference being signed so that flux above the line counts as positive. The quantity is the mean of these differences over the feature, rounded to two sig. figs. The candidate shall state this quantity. -1.5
